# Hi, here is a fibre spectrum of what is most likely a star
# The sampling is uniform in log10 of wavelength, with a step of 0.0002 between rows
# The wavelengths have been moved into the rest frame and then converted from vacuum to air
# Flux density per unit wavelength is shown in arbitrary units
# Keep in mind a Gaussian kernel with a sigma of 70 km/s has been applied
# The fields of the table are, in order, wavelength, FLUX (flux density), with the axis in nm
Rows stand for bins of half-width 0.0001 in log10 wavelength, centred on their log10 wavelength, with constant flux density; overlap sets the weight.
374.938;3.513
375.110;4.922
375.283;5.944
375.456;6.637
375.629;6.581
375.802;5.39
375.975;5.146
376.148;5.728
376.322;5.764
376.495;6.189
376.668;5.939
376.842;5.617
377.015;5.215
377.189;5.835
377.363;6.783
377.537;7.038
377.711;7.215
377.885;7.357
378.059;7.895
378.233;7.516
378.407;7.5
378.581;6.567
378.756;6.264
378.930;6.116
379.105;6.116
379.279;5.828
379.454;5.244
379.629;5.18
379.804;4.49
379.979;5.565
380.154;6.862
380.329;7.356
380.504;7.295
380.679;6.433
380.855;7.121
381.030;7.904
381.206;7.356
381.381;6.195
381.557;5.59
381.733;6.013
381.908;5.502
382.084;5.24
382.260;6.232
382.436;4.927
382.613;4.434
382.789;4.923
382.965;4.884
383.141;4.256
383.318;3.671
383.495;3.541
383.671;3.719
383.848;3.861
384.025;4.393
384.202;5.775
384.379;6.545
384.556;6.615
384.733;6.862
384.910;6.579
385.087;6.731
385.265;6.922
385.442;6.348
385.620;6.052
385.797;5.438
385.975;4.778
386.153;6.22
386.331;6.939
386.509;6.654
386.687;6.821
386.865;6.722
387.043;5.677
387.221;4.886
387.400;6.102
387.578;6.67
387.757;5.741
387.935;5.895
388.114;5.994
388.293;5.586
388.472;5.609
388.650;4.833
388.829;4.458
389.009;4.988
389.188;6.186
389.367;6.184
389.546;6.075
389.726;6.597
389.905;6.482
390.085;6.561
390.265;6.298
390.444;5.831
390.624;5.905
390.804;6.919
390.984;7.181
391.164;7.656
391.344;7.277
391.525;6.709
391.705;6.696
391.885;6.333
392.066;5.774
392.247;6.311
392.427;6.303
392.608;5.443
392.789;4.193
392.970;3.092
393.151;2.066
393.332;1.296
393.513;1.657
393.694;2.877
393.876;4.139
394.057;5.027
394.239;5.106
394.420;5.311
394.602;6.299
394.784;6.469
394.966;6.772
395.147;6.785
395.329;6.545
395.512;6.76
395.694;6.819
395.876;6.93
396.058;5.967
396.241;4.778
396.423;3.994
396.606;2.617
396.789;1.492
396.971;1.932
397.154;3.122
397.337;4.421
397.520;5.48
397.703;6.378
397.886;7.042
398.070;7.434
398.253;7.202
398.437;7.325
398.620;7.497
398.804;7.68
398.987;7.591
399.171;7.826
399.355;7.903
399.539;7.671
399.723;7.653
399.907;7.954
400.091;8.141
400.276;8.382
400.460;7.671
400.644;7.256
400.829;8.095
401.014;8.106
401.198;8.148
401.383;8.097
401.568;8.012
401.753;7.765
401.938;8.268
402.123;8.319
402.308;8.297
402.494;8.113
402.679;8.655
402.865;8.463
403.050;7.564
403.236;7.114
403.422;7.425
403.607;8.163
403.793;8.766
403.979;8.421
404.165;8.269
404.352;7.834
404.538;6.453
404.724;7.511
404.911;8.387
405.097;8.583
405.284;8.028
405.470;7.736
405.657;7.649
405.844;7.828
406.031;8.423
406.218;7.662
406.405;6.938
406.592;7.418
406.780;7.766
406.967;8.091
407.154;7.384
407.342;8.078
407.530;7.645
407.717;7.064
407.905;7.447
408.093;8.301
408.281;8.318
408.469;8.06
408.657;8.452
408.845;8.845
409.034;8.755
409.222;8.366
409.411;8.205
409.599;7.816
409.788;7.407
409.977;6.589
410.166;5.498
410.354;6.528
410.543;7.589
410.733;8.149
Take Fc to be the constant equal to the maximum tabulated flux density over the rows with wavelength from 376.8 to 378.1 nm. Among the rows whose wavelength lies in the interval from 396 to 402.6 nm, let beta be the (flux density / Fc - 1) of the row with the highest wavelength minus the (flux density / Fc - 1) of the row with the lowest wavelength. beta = 0.3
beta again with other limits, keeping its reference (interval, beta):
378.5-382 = -0.1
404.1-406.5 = -0.2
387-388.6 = 0.0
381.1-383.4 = -0.5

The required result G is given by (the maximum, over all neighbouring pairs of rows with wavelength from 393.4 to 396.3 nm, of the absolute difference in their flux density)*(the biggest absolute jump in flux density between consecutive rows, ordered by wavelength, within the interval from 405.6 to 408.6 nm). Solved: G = 1.08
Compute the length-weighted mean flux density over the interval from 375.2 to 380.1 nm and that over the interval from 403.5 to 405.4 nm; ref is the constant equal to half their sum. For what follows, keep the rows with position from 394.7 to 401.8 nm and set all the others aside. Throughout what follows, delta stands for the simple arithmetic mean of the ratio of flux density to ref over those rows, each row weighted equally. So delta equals 0.93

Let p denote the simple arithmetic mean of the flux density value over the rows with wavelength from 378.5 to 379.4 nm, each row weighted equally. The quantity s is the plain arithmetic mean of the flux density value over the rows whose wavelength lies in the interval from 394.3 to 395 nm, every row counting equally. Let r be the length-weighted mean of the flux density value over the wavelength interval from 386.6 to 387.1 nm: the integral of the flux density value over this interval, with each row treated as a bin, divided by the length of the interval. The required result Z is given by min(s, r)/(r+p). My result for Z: 0.49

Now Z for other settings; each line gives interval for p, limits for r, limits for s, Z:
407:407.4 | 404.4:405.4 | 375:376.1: 0.37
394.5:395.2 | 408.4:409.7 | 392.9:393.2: 0.17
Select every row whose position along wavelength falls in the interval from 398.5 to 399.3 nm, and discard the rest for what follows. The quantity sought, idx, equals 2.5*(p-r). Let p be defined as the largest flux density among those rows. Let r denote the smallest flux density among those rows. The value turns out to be 0.8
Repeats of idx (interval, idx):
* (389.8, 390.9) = 2.7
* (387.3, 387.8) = 2.3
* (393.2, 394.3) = 9.5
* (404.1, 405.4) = 5.3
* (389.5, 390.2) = 1.3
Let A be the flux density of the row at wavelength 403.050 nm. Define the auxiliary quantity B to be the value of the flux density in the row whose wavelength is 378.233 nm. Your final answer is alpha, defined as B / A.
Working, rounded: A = 7.564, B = 7.516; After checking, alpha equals 0.99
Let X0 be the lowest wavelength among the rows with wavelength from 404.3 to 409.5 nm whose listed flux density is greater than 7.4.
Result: 404.352 nm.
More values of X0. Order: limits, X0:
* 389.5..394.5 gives 391.164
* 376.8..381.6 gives 378.059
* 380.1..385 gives 381.030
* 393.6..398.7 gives 398.070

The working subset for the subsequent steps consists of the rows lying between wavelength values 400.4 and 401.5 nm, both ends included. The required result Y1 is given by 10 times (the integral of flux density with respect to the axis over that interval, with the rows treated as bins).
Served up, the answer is 87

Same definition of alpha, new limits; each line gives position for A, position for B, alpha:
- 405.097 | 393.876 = 0.48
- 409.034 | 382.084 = 0.60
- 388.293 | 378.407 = 1.34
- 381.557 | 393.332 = 0.23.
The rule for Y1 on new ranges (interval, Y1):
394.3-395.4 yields 70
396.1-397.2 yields 34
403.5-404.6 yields 88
